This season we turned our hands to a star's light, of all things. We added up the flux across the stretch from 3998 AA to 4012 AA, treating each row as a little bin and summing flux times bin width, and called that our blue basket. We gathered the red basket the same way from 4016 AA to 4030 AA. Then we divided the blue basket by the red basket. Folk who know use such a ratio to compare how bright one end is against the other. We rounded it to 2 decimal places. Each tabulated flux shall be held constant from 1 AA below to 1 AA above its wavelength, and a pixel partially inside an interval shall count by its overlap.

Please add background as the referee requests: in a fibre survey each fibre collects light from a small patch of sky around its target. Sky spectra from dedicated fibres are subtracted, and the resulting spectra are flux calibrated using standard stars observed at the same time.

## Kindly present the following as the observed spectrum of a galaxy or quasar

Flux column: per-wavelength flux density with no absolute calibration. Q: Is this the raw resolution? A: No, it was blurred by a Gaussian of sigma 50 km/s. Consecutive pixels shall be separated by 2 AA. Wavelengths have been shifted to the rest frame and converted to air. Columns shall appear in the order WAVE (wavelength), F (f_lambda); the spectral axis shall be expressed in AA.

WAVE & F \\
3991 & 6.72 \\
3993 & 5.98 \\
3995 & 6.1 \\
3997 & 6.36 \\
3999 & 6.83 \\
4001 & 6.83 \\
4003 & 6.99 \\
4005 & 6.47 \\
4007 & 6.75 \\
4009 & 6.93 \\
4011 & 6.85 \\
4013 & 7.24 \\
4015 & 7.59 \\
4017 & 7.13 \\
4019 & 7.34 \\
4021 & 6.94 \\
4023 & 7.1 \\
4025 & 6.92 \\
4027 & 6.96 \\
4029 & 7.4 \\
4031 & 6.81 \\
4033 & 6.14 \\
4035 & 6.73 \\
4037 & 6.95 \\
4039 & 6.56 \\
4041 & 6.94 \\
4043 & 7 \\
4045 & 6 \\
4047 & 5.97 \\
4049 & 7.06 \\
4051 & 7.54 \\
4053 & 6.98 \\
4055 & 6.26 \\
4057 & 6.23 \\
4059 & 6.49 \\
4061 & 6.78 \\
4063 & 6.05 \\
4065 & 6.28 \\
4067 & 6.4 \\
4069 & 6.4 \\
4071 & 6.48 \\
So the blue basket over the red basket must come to 0.96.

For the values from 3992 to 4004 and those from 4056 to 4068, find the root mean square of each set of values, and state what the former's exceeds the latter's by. 0.15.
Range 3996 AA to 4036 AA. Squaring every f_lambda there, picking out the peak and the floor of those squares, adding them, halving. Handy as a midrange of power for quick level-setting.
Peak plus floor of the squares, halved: 48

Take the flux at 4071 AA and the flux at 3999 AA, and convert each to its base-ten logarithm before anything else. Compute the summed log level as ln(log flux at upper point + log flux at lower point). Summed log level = 0.50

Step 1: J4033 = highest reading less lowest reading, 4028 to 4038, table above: 1.3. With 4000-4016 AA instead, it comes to 1.1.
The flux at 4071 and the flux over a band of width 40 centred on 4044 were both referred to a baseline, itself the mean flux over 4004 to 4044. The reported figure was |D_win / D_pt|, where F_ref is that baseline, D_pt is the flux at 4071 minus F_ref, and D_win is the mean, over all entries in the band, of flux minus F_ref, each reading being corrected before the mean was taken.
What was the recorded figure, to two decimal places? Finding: 0.54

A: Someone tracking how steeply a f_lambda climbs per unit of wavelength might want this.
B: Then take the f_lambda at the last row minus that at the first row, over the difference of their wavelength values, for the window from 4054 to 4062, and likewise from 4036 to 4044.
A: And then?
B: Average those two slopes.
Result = 0.05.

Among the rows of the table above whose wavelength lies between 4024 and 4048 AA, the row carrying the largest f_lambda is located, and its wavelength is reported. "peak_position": 4029 AA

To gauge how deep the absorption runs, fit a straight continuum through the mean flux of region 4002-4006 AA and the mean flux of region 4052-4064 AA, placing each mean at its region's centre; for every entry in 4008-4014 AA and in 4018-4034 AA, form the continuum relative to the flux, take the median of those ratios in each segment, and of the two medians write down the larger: 0.97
